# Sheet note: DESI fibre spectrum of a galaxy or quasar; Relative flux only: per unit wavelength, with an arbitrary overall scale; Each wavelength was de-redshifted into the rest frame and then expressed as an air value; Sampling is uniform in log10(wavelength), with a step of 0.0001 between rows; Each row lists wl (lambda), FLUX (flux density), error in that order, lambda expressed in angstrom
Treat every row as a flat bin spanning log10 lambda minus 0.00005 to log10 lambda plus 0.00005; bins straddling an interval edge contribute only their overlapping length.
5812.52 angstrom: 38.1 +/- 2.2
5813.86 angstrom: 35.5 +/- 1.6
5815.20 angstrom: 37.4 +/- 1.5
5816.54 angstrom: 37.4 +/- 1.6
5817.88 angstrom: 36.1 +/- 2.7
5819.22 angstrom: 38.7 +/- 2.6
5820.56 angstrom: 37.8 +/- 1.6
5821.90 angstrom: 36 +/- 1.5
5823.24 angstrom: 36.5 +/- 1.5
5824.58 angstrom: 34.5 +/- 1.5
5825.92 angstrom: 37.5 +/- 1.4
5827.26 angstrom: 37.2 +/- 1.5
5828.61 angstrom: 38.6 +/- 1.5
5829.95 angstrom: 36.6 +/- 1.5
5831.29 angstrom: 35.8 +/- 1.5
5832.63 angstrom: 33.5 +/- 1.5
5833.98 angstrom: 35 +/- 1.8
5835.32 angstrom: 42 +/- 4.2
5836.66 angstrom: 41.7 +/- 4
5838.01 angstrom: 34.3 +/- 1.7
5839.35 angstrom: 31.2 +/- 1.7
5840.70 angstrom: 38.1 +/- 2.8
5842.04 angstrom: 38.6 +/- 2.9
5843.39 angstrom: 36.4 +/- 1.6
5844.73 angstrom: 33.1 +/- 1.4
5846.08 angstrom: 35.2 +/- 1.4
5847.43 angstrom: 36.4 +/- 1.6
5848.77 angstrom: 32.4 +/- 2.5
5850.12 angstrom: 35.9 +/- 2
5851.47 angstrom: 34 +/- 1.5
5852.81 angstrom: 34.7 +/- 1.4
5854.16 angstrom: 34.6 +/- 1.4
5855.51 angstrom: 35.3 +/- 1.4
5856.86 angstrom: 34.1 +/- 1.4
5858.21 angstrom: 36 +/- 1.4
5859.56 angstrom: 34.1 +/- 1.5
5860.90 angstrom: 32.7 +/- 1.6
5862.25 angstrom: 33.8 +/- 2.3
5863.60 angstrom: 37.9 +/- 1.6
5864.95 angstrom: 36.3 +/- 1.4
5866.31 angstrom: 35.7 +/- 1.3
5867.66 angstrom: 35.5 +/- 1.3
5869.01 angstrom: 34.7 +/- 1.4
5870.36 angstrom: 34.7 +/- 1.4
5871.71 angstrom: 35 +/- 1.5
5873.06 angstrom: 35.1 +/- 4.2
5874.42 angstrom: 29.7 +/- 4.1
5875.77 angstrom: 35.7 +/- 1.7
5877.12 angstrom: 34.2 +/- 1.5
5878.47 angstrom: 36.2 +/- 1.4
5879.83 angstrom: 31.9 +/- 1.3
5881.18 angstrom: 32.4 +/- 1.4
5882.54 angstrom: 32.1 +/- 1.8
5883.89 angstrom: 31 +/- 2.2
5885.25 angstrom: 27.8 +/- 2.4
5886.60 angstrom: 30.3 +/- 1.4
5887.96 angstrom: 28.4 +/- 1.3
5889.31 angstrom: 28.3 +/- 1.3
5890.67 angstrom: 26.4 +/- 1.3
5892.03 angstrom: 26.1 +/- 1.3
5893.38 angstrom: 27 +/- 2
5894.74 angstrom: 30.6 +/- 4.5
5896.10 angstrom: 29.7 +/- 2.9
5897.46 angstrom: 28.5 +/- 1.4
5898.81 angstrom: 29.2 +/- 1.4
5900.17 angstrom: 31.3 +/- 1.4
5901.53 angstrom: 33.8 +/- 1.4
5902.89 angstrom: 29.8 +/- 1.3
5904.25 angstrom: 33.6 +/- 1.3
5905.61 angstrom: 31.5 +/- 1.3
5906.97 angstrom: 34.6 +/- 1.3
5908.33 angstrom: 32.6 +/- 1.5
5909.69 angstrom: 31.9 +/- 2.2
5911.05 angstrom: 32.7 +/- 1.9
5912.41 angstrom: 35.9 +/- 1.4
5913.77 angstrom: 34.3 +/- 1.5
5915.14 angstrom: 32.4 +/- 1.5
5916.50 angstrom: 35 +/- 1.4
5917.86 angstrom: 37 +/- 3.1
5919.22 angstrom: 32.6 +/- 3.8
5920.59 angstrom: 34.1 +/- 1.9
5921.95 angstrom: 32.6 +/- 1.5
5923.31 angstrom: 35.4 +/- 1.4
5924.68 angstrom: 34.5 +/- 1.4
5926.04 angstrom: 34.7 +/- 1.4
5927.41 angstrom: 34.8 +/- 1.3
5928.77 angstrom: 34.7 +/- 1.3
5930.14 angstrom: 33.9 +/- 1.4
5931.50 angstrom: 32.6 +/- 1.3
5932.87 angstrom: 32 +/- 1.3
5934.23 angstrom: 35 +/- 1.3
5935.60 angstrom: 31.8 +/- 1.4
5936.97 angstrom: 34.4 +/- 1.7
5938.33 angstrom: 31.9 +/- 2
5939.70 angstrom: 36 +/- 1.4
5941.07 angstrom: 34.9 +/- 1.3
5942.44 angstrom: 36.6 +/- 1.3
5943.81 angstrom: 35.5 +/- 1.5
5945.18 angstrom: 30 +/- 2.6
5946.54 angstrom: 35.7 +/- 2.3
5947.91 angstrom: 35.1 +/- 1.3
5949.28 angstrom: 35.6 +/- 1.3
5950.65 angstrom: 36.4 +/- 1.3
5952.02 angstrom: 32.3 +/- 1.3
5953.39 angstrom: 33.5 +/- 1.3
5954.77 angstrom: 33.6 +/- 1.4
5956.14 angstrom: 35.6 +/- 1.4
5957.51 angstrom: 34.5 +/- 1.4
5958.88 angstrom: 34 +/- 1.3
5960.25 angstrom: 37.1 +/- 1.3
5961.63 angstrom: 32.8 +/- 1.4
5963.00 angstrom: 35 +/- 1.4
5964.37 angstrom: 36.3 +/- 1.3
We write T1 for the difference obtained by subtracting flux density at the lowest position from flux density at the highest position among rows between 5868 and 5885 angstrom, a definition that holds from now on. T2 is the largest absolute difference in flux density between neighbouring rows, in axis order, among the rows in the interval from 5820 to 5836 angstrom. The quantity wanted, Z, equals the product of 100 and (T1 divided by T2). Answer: -53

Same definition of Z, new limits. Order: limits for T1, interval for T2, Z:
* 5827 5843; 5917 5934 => 32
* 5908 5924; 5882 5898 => 78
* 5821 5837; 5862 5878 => 95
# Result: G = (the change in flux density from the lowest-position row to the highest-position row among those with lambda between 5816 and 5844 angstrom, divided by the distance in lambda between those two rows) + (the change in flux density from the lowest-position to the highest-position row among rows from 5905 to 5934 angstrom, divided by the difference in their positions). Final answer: -0.02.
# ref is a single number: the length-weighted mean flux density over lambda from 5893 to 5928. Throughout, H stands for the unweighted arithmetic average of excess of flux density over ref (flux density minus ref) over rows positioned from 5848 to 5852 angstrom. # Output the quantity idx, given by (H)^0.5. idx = 1.2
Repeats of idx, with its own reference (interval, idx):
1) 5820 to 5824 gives 2.0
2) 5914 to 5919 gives 1.4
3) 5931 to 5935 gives 0.7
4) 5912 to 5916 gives 1.2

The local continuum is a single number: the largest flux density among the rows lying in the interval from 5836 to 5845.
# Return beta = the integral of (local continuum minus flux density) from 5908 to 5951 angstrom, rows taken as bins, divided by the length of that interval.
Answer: 7.6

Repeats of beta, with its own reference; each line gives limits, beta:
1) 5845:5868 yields 6.8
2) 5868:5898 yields 10.5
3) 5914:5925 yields 7.5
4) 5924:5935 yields 7.7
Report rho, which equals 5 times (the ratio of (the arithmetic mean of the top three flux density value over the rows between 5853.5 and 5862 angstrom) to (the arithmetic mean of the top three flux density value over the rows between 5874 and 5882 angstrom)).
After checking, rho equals 5.0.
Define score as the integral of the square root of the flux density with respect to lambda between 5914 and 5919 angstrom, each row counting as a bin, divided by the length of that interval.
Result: 5.88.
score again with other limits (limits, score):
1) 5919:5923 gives 5.78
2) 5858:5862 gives 5.84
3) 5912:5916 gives 5.83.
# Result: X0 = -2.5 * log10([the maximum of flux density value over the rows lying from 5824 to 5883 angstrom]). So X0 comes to -4.06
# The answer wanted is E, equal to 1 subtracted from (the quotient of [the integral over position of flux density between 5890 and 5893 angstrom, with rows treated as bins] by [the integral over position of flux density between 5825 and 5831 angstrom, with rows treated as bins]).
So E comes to -0.6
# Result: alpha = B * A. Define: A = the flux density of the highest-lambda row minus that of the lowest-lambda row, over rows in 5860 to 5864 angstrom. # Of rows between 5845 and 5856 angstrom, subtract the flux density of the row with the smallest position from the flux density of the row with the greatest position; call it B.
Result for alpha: 1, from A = 5.2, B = 0.1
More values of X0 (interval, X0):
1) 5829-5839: -4.06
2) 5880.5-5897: -3.78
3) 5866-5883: -3.90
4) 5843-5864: -3.95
